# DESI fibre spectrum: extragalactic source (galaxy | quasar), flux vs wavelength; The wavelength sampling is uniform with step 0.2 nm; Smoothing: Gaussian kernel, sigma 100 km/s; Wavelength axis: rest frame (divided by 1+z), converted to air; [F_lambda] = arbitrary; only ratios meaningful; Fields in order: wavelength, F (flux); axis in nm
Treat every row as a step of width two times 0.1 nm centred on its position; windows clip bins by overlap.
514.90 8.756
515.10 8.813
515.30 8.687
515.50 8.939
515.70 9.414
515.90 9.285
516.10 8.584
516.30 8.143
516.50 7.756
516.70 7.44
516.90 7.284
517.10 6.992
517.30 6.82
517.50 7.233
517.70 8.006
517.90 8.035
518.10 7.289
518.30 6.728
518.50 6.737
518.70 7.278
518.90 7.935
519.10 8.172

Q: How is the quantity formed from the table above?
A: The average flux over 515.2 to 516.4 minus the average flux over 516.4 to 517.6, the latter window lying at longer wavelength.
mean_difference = 1.6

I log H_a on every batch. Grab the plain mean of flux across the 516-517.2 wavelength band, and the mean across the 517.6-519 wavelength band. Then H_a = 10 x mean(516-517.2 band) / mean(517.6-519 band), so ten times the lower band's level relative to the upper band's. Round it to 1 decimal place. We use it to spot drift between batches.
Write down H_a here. 10.4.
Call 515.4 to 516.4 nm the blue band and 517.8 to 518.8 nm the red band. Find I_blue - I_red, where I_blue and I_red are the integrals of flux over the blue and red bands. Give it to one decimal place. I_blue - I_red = 1.7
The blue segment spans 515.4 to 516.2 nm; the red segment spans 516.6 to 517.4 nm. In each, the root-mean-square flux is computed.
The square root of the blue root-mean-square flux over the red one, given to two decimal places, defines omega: 1.13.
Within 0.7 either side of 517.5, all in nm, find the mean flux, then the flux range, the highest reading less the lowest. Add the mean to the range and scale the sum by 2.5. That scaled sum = 21.5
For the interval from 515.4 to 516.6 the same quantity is 25.9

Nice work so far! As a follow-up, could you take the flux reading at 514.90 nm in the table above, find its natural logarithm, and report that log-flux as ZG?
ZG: 2.17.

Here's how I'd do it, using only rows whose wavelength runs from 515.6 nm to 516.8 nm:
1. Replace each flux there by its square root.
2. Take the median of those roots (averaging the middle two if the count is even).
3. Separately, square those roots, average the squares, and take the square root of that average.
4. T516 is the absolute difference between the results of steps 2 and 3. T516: 0.013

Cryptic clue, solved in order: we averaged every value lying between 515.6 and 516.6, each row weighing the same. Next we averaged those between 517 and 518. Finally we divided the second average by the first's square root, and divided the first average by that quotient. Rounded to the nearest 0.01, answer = 3.42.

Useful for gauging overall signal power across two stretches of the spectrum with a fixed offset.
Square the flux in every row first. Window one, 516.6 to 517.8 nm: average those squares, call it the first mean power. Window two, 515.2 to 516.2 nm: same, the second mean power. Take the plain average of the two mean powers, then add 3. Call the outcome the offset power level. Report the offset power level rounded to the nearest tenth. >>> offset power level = 70.1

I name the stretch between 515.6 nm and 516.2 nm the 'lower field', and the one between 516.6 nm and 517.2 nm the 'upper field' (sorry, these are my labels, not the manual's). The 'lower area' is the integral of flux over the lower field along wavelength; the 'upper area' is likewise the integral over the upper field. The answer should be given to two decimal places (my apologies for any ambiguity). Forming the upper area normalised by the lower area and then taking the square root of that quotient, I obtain 0.89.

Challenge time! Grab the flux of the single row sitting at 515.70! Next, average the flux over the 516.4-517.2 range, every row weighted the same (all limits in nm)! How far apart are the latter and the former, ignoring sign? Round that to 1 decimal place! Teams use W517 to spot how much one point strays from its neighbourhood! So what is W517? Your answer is 2.0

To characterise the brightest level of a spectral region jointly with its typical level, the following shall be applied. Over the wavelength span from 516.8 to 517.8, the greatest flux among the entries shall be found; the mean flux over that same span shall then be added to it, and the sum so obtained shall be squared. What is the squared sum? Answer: 233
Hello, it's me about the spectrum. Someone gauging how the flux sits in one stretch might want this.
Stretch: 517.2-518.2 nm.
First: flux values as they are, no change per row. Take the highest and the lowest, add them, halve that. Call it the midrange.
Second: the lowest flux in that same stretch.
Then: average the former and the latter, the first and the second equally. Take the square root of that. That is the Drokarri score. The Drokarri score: 2.669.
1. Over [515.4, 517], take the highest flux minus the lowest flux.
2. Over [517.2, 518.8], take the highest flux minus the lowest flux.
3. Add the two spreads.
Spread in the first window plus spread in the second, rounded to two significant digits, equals 3.4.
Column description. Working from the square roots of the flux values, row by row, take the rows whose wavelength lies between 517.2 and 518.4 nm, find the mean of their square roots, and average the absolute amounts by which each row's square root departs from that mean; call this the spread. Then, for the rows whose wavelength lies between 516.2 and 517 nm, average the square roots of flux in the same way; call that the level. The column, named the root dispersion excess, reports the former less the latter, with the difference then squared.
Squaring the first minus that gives 7.2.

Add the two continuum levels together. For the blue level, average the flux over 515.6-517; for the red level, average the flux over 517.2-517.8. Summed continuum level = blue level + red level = 15.6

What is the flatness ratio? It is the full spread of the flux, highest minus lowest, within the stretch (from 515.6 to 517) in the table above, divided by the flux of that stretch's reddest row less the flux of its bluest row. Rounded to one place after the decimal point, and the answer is -1.0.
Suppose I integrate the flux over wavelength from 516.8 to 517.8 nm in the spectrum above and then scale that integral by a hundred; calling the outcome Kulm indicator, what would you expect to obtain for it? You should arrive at 727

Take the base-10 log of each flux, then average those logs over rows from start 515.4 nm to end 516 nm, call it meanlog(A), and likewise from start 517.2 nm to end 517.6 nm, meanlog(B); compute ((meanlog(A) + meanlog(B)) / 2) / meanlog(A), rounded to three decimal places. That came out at 0.939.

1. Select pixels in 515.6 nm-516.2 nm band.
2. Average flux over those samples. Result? 9.1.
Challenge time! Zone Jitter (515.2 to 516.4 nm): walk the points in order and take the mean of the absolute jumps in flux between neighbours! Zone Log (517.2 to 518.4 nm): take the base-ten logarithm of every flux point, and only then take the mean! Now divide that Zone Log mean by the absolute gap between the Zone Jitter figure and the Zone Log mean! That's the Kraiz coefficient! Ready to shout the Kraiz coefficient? 1.86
